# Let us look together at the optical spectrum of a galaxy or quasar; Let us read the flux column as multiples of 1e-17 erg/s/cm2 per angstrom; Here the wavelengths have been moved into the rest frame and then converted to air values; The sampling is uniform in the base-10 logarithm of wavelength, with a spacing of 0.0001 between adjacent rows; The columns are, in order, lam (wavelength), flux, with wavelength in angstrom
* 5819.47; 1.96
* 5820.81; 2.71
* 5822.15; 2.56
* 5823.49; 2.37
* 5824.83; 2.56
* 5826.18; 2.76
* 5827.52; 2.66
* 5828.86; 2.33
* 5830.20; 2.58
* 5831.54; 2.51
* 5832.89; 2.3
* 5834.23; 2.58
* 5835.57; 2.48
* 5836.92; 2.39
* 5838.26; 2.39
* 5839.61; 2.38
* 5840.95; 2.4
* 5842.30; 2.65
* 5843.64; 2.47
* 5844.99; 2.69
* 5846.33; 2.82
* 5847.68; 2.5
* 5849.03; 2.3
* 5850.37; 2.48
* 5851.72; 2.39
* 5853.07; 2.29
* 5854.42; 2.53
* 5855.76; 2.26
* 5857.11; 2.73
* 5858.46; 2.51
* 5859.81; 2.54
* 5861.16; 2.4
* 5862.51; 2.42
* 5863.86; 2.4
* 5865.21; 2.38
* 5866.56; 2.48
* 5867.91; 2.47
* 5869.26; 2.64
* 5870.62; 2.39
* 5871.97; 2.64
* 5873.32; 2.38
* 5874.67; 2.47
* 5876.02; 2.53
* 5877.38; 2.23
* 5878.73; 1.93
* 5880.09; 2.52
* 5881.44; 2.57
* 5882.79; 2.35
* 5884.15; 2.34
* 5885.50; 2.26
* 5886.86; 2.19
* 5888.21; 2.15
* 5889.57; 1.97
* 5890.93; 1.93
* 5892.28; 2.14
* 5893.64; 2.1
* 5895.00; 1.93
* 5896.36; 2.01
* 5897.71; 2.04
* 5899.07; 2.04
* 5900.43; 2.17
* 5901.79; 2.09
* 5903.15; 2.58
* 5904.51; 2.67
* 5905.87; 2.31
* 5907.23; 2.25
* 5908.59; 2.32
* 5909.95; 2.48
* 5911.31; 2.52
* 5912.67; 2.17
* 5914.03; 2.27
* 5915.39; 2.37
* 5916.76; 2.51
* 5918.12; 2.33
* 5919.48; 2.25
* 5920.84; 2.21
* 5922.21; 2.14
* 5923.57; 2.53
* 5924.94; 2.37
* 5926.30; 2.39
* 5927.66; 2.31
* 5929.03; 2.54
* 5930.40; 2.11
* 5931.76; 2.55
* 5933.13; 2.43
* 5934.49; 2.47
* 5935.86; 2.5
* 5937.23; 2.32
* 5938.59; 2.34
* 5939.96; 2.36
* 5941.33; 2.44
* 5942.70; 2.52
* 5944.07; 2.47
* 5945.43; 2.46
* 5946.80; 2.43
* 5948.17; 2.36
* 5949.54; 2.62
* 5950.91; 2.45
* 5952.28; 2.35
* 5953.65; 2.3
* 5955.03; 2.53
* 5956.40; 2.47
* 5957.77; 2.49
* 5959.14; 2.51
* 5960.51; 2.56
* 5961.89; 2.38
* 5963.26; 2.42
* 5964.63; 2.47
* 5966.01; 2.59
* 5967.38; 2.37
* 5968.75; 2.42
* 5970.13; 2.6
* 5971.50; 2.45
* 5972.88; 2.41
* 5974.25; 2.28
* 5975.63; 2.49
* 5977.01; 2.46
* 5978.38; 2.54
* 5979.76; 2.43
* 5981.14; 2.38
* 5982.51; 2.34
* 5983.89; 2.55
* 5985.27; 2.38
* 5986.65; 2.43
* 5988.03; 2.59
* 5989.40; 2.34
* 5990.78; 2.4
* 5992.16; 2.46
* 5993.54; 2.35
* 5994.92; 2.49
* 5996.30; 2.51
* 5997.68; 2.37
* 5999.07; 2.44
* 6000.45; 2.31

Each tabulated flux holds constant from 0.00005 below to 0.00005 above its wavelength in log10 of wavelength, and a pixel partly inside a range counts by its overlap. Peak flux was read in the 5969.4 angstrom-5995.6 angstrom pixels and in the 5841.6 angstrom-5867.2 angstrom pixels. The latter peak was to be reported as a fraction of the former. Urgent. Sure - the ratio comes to 1.08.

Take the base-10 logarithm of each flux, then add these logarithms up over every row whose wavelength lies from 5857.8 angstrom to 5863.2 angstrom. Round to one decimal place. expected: 1.6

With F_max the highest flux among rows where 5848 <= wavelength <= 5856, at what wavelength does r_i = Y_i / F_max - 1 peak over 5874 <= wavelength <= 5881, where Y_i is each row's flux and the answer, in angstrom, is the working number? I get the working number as 5876.02 angstrom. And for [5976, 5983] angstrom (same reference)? 5978.38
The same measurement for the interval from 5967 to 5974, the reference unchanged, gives 5970.13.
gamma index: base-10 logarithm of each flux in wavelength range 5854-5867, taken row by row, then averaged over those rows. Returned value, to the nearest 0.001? 0.391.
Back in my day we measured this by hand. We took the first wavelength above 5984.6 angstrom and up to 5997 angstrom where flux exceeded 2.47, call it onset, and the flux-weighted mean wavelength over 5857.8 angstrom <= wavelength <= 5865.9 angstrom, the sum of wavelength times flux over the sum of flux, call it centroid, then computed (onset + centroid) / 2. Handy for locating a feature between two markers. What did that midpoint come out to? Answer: 5924.9 angstrom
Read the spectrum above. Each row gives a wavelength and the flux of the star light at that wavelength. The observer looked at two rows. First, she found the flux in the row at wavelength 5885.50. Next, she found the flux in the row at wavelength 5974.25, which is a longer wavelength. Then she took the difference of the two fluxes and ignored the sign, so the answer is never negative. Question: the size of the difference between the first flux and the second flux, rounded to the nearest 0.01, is 0.02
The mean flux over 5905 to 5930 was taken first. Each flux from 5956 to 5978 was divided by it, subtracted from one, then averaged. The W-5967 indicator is -0.05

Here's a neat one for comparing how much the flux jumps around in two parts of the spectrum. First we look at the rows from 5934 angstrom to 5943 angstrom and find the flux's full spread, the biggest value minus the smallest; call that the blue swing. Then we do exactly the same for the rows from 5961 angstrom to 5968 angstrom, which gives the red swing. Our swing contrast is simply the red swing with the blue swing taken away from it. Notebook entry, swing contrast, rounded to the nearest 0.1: 0.0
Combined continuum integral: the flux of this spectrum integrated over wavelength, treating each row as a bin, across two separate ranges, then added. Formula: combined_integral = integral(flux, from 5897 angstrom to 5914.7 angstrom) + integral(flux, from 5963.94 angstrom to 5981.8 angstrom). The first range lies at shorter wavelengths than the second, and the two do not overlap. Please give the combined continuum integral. 84.5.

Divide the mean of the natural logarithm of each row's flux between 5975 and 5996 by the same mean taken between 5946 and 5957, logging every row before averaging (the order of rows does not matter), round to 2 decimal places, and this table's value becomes 1.00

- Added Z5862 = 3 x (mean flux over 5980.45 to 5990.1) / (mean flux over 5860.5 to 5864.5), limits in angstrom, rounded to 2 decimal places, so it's 3.03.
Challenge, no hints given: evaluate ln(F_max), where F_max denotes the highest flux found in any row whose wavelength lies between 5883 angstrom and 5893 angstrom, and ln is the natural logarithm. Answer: 0.85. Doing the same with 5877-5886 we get 0.94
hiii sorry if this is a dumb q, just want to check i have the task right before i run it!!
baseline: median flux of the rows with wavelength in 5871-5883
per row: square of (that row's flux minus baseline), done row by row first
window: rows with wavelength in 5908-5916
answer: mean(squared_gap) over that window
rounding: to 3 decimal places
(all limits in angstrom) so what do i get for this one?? 0.028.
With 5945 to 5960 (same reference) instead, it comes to 0.008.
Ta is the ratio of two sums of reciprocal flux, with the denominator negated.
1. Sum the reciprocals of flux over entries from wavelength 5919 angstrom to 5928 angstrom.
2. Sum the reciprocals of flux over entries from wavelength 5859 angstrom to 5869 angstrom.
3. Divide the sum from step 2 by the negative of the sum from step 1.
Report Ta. -0.95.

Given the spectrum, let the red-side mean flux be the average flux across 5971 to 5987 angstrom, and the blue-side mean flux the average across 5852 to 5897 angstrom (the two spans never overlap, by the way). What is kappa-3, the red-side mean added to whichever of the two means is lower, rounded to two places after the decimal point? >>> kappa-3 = 4.76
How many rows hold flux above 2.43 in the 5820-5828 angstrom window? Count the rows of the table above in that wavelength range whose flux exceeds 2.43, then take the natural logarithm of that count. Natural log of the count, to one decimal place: 1.6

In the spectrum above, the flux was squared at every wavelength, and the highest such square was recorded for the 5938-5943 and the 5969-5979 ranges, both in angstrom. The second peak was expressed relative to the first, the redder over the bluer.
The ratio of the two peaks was 1.06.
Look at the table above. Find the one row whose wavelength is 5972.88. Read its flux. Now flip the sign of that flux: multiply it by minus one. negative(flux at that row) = -2.41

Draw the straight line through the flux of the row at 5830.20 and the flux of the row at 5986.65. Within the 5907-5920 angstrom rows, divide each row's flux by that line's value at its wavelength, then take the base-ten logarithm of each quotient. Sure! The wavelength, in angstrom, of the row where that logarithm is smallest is 5912.67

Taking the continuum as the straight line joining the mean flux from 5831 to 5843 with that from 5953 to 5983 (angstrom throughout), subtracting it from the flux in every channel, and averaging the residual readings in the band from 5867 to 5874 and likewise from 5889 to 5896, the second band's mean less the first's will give -0.49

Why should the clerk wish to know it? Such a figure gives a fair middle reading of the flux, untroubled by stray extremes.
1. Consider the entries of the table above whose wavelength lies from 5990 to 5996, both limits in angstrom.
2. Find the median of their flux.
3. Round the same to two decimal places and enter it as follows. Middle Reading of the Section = 2.43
